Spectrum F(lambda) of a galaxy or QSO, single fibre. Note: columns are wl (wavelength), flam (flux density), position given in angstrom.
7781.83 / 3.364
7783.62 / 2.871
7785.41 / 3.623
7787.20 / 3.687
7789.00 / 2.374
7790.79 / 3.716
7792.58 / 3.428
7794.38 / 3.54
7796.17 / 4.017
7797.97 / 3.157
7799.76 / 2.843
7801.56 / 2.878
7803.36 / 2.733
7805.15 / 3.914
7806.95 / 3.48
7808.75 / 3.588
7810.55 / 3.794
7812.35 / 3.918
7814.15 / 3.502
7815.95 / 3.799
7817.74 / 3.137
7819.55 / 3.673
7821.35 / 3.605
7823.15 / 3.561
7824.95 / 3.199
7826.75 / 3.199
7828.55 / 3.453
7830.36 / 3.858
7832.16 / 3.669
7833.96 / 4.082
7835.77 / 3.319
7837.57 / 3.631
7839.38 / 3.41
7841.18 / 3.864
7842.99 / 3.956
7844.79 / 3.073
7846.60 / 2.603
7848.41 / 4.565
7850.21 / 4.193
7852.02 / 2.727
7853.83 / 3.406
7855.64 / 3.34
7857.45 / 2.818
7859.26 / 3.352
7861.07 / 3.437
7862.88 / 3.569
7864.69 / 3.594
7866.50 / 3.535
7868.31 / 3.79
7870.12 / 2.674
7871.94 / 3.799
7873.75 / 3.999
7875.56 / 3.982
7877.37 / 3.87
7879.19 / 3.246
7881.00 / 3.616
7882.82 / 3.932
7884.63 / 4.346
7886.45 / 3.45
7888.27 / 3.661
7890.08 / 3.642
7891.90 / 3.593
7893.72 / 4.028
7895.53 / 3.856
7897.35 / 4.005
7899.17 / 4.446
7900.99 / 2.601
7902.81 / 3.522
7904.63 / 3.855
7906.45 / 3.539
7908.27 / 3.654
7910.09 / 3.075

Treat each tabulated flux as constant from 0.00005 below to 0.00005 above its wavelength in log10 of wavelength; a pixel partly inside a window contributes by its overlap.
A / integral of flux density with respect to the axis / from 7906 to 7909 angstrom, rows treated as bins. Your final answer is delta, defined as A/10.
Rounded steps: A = 10.8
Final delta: 1.08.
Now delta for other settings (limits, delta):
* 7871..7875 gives 1.56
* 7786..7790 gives 1.24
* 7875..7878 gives 1.18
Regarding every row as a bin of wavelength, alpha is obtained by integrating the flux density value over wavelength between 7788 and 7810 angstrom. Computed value 73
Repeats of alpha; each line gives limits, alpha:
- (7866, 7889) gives 85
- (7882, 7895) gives 50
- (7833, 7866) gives 115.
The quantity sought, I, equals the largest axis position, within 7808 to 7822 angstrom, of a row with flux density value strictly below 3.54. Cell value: 7817.74 angstrom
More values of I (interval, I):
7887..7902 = 7900.99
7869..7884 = 7879.19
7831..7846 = 7844.79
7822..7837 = 7835.77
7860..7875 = 7870.12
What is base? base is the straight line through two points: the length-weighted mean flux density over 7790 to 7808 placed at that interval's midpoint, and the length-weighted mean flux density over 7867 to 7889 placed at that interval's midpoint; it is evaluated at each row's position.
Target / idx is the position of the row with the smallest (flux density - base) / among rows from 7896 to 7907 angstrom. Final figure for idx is 7900.99 angstrom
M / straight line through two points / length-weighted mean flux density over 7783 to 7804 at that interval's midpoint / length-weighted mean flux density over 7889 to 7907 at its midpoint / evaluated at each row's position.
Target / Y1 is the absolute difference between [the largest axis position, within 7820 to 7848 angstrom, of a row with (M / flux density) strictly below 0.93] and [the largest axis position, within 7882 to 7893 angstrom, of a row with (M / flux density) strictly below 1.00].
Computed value 41.6 angstrom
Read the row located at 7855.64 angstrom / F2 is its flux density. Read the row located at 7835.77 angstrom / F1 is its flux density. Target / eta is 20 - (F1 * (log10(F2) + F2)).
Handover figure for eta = 7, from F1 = 3.319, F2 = 3.34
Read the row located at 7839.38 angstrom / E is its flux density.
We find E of 3.41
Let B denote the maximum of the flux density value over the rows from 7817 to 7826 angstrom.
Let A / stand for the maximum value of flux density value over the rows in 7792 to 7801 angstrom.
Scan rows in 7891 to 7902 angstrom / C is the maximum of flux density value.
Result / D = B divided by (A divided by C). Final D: 4.07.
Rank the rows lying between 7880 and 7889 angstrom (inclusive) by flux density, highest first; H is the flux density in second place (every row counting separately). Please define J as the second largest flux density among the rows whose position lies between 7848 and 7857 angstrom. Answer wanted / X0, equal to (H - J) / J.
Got -0.062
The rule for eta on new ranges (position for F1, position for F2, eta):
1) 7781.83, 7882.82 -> 5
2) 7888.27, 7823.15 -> 5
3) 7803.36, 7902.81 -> 9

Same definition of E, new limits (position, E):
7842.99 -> 3.956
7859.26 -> 3.352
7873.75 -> 3.999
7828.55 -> 3.453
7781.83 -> 3.364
